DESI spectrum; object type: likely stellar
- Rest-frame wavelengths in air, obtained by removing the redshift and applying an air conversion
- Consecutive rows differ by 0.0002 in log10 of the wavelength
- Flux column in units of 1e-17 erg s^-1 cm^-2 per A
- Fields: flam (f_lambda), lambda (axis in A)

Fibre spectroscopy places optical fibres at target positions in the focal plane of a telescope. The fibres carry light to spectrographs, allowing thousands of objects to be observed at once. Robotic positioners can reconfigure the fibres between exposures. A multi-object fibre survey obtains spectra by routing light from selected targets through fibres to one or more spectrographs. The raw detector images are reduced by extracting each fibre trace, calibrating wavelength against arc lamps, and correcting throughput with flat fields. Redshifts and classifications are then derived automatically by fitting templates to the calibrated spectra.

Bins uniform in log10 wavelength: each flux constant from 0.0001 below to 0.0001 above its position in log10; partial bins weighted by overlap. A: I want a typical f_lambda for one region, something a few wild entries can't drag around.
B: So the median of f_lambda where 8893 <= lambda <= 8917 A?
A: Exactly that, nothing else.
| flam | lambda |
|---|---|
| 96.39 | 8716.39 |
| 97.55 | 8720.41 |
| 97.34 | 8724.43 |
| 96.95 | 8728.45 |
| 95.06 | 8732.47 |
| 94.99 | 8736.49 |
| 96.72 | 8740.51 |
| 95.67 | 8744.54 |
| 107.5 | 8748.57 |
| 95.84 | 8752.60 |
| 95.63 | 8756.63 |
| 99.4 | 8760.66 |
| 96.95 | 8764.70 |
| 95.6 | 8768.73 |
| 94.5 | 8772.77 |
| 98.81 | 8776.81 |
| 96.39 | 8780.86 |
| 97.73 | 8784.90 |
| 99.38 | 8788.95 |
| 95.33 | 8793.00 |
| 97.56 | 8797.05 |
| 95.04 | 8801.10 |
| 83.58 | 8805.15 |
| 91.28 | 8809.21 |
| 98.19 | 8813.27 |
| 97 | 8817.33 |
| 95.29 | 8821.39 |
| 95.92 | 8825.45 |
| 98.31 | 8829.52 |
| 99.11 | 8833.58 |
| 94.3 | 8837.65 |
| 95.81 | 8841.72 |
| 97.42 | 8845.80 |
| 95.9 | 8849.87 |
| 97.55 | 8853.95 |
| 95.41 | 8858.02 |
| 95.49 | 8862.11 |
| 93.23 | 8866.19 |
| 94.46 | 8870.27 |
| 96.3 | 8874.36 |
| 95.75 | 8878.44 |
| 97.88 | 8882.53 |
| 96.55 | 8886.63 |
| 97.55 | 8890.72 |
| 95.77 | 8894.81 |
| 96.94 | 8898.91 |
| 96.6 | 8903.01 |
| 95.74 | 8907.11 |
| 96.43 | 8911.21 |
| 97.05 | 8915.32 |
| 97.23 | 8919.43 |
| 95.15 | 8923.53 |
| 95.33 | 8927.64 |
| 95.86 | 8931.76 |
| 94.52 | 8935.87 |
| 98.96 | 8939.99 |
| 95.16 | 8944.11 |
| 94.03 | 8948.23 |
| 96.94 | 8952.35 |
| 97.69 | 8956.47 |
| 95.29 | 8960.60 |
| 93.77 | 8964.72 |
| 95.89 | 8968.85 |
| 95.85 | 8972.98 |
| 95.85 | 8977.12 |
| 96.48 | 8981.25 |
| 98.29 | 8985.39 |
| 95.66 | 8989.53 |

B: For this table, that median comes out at 96.5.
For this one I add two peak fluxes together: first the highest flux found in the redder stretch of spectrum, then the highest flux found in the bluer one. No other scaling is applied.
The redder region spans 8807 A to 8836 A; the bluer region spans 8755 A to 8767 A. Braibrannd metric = 199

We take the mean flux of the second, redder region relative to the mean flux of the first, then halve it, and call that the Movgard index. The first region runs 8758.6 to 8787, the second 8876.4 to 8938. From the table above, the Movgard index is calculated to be 0.496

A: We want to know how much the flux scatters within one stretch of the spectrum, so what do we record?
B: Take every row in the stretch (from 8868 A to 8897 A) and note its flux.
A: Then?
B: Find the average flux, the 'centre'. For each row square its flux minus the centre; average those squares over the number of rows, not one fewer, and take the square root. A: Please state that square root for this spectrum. 1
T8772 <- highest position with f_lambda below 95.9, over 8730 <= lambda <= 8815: 8809.21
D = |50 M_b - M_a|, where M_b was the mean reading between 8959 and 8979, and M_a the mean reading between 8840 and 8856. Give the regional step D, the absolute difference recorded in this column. 4670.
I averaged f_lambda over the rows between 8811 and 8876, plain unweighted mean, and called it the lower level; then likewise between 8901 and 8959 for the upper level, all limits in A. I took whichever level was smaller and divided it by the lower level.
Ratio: 1.00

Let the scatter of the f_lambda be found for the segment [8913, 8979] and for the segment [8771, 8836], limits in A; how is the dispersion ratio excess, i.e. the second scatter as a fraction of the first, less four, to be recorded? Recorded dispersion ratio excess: -1.2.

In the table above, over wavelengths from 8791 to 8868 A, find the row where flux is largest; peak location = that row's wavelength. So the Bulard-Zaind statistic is 8833.58 A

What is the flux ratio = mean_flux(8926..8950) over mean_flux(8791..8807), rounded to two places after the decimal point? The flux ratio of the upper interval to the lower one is 1.03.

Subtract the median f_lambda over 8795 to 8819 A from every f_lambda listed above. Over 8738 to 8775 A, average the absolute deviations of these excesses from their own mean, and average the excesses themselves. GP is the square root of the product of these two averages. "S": 2.0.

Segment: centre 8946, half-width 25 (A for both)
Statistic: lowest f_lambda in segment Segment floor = 93.77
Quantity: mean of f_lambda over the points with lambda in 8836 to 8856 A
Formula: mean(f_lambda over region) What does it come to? 96.2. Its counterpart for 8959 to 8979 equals 95.3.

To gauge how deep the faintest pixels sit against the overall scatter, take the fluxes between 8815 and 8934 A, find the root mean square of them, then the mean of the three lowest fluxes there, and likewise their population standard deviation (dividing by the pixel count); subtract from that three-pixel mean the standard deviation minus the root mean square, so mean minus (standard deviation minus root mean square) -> 189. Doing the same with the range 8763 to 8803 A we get 190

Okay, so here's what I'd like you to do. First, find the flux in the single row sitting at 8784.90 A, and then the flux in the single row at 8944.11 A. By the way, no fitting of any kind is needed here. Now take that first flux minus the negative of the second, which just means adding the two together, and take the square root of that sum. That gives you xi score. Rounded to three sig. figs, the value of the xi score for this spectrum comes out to 13.9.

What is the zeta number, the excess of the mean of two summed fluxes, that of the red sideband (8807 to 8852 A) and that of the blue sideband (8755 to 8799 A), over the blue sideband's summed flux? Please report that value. -4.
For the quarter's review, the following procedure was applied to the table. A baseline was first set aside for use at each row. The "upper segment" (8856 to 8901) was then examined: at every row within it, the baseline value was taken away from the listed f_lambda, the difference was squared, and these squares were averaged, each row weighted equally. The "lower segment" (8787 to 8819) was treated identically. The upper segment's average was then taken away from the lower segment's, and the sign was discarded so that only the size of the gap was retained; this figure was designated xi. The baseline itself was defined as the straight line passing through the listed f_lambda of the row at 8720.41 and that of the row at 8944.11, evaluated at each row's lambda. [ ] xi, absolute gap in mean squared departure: 25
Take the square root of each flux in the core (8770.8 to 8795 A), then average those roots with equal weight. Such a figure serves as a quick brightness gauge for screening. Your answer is 9.85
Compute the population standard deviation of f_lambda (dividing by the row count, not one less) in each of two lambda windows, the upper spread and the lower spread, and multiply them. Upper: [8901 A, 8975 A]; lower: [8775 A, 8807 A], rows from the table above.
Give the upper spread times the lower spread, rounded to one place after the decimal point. 6.0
